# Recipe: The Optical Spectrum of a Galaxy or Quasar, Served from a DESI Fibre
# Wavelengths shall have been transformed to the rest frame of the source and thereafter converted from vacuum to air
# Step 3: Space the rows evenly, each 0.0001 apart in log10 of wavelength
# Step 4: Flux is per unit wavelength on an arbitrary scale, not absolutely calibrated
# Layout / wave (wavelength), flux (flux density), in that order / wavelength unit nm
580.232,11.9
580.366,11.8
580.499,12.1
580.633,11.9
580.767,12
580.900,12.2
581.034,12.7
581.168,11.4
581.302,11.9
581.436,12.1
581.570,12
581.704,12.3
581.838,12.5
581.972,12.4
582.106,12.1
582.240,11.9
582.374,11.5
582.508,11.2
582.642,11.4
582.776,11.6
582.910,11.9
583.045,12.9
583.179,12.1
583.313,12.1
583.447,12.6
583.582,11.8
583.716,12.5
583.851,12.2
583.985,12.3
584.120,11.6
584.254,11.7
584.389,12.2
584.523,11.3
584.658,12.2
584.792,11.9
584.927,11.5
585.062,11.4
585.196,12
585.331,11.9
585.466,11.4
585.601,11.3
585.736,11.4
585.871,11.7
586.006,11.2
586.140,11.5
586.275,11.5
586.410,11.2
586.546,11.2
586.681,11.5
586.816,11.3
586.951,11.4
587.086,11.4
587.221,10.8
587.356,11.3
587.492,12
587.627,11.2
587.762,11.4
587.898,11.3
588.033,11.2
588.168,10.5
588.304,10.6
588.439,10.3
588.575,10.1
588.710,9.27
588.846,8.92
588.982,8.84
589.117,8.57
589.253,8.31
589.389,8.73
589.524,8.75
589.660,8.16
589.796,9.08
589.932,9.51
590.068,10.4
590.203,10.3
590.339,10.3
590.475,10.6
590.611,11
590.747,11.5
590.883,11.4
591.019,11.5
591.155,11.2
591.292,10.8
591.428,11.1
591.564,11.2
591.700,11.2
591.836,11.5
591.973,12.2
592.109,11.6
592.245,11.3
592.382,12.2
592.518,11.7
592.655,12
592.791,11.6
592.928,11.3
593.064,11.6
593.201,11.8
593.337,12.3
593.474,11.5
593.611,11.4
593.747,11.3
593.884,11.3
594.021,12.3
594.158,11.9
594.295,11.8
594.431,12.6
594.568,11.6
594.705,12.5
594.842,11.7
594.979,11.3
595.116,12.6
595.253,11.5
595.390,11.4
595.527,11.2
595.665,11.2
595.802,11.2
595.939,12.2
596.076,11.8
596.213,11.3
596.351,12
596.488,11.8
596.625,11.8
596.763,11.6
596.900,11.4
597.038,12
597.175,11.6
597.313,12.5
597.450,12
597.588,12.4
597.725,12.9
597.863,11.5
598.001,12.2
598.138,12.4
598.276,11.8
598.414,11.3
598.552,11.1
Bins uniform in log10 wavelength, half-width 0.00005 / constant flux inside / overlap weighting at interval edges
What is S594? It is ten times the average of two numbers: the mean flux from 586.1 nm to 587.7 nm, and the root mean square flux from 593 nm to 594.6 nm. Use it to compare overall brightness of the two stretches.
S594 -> 116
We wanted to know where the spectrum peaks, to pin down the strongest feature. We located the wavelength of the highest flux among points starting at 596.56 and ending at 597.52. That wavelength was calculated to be 597.313 nm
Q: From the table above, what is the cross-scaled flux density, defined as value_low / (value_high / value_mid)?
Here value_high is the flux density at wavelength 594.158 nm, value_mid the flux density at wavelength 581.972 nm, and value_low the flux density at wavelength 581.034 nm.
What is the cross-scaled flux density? 13.2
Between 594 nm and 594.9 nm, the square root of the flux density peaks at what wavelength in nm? 594.431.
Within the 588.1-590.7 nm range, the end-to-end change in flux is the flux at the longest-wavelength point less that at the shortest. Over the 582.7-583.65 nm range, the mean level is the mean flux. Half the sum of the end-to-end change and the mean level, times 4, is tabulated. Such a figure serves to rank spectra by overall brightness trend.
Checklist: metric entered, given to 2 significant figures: 25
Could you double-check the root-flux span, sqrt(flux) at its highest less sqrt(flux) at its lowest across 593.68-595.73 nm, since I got 0.20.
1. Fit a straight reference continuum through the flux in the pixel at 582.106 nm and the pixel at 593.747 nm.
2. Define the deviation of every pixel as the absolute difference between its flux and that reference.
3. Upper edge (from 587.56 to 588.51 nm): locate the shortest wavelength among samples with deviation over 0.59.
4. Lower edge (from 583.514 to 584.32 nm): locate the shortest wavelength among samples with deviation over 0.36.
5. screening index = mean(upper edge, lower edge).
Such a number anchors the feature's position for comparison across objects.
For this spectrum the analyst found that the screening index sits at 585.94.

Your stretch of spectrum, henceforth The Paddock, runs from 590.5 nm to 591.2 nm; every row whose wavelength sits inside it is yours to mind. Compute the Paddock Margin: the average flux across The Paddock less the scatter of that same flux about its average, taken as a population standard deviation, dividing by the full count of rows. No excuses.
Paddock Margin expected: 11.1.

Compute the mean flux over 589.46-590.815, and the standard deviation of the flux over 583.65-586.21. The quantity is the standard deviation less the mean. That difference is -9.6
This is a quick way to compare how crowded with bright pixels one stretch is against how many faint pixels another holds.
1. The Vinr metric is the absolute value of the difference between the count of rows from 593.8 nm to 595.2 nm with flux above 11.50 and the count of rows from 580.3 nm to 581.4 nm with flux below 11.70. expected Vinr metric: 7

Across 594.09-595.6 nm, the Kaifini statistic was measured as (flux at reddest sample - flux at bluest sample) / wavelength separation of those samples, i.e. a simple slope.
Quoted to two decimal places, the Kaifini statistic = -0.51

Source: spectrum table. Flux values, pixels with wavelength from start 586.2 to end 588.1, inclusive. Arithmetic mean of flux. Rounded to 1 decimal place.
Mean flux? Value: 11.3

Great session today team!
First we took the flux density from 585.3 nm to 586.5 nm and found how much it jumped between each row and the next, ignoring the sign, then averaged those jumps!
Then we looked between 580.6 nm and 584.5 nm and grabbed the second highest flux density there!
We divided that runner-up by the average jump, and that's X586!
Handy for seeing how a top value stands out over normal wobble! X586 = 48.4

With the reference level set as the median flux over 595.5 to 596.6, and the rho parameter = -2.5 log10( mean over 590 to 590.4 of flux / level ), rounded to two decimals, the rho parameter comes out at 0.12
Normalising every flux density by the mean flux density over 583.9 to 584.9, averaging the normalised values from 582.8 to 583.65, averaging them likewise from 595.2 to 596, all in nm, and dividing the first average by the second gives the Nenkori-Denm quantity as 1.07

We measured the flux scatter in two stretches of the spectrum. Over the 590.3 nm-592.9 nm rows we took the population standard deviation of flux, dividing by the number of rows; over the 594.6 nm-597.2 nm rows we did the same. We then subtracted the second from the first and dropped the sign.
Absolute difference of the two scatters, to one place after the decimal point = 0.1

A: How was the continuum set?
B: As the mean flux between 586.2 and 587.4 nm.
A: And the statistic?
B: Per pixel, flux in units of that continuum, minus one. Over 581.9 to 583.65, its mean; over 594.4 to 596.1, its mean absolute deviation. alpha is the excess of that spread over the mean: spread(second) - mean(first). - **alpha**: -0.020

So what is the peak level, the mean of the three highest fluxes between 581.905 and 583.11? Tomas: 12.5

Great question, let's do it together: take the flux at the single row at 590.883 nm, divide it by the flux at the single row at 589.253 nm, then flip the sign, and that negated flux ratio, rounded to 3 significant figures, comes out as -1.37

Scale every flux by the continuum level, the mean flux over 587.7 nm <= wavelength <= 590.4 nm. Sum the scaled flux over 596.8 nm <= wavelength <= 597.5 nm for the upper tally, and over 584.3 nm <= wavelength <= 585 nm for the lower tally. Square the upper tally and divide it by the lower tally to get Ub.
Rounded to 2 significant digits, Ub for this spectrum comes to 6.2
